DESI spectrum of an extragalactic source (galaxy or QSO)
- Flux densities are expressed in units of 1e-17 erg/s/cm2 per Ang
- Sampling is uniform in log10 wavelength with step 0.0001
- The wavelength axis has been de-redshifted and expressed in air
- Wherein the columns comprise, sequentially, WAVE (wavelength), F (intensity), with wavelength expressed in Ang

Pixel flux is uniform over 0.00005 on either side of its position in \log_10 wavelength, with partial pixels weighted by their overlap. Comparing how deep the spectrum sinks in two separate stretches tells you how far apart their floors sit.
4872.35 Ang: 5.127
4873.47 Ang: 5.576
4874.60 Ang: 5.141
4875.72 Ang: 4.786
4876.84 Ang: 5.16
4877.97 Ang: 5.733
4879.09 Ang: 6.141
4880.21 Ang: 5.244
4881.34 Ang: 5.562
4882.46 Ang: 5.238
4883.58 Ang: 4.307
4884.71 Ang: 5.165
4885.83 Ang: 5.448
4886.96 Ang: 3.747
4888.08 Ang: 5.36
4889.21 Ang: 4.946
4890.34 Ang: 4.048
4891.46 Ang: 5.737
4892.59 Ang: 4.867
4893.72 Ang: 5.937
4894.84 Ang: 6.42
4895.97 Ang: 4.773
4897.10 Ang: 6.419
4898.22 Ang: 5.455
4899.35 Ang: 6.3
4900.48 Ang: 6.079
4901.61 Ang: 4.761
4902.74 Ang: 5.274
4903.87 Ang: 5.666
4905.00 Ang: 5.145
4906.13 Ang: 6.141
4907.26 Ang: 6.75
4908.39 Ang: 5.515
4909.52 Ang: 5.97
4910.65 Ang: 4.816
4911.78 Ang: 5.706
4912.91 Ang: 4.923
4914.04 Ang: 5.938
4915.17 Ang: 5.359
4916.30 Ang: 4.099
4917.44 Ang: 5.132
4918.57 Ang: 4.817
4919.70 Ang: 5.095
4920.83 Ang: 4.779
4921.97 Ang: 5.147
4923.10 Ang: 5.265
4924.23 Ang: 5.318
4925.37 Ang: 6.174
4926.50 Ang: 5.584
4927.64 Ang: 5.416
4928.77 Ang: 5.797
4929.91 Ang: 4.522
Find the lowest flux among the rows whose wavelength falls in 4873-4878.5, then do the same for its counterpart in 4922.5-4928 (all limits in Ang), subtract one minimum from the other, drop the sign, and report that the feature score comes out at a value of 0.48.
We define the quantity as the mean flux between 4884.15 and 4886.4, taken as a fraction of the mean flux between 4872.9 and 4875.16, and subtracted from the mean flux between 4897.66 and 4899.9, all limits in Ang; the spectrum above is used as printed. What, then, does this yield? 4.9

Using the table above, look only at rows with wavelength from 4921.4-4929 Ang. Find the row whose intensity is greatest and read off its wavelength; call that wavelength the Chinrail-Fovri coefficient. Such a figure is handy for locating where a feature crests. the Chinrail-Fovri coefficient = 4925.37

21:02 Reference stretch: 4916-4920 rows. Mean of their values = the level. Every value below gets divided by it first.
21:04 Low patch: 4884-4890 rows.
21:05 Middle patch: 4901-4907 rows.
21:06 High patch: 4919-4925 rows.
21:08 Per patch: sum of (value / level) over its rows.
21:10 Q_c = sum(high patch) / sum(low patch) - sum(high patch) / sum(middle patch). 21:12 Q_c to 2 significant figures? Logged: 0.089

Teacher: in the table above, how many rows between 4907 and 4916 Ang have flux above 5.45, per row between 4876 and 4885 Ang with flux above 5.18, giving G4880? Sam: 1.0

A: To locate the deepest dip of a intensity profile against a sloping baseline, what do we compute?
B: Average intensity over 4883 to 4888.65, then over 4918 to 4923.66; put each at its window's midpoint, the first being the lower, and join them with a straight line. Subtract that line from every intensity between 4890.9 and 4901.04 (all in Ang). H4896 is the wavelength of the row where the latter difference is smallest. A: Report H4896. 4895.97 Ang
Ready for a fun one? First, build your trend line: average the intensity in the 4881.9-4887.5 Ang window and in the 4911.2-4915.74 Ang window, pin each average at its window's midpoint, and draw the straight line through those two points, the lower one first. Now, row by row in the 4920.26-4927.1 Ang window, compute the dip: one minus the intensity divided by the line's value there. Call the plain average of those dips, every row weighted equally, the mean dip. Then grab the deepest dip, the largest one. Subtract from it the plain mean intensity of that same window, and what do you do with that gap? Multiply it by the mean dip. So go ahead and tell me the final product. -0.3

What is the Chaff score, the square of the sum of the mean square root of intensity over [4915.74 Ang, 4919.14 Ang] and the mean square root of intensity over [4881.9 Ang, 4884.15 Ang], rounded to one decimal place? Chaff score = 18.9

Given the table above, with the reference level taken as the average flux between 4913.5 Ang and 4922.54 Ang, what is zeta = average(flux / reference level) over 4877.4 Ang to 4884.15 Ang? 1.06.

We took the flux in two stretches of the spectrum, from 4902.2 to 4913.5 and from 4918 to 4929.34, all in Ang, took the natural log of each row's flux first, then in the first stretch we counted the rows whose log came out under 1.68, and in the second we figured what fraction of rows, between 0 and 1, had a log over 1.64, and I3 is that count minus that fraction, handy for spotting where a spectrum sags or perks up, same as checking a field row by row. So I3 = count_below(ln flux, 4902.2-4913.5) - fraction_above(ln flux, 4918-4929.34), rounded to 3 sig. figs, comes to 3.40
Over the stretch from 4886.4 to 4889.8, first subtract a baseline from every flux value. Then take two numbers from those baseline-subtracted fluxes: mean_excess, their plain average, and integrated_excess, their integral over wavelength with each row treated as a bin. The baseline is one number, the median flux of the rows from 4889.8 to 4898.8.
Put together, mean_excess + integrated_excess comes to -4.0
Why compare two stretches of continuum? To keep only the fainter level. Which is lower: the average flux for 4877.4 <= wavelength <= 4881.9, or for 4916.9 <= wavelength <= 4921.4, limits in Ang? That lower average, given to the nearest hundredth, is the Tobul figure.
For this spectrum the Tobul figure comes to 4.96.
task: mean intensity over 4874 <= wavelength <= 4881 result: 5.37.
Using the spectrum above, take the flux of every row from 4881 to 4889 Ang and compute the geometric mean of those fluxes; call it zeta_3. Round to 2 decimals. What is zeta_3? 4.93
